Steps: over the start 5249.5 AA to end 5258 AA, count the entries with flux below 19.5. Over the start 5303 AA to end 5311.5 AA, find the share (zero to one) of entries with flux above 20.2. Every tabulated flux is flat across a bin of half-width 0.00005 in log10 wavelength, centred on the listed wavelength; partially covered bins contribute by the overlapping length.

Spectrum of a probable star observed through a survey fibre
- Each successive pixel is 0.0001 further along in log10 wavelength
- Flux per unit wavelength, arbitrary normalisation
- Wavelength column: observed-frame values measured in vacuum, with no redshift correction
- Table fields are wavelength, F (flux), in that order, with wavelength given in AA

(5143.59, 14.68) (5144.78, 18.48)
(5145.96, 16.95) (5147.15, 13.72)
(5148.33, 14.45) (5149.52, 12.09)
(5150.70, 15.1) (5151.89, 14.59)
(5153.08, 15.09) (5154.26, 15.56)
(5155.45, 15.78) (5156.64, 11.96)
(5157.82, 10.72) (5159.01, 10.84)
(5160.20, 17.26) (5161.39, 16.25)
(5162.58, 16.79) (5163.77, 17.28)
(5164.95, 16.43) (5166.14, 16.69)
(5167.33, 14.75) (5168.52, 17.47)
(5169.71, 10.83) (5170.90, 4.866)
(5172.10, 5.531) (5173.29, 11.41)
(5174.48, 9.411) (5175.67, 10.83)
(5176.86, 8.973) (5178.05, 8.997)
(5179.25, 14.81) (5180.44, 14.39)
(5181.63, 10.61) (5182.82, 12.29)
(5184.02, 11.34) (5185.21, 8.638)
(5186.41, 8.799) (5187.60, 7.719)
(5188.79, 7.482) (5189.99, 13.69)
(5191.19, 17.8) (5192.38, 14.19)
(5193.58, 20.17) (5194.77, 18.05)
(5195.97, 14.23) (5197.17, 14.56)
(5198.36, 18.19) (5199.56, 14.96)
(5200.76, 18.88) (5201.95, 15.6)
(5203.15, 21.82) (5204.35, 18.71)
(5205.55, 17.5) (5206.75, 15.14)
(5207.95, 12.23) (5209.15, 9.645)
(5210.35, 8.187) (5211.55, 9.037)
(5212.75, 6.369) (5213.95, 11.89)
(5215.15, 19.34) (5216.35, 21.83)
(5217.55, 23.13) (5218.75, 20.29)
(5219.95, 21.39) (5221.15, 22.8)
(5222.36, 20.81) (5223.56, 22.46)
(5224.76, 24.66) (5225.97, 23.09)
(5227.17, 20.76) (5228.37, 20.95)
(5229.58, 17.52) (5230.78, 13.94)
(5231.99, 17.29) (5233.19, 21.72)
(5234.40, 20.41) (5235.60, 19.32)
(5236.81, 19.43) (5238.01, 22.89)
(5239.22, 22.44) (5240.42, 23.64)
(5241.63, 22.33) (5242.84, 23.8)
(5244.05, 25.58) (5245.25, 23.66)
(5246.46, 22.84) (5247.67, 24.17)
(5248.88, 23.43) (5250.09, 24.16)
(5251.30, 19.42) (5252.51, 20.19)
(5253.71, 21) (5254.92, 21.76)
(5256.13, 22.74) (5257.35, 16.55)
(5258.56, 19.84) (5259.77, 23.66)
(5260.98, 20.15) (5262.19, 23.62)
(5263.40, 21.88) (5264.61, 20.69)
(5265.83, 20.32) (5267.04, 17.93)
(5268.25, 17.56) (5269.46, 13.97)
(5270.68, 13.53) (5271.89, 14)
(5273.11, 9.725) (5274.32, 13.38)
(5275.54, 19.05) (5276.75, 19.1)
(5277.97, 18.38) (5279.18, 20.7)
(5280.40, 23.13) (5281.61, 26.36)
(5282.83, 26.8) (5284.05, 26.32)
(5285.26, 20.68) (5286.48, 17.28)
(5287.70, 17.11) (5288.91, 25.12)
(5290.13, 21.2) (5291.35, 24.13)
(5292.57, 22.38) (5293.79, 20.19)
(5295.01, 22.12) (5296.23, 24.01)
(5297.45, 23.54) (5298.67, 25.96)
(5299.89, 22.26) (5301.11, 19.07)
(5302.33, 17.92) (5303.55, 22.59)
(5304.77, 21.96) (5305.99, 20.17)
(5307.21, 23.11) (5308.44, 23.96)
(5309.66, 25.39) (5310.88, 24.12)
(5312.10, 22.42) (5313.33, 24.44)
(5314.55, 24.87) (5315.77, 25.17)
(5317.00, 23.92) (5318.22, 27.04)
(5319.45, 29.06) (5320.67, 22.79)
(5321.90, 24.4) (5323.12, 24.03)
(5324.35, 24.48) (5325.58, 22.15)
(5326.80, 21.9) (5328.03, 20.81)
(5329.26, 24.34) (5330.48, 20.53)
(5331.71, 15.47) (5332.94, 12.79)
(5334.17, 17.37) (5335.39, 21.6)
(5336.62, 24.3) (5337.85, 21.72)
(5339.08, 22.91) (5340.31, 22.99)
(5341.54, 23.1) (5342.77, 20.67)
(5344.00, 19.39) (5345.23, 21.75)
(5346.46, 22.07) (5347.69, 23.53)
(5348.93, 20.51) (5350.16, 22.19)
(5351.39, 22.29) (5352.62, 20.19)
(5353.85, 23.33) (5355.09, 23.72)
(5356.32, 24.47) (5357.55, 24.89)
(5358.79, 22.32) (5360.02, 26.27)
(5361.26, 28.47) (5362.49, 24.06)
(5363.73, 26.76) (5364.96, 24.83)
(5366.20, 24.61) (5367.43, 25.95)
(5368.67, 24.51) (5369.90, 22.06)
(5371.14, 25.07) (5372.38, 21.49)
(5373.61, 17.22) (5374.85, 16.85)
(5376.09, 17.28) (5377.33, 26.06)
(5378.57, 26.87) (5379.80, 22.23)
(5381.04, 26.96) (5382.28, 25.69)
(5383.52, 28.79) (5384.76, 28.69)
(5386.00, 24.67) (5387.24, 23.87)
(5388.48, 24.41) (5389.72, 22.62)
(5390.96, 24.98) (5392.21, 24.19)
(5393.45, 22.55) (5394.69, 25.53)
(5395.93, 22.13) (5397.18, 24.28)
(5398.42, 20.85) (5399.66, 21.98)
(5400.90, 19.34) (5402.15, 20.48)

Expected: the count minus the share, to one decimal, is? 1.1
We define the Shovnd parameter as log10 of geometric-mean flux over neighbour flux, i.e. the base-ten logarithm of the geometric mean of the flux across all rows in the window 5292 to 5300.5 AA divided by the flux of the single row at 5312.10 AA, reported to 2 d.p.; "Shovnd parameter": 0.01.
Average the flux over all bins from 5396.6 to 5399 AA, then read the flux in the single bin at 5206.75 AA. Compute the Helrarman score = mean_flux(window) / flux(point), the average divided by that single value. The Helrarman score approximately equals 1.5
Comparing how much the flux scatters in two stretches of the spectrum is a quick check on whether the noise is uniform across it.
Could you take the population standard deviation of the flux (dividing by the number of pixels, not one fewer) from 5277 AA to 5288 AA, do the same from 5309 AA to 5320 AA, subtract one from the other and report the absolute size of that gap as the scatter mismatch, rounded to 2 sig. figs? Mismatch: 1.9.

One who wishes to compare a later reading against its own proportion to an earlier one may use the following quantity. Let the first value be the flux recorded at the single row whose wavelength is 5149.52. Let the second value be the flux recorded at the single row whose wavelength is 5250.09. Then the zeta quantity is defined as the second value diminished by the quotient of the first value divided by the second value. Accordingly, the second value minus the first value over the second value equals 23.7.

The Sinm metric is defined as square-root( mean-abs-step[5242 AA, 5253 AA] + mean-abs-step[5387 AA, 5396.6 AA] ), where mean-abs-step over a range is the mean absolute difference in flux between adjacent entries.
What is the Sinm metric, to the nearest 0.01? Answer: 1.88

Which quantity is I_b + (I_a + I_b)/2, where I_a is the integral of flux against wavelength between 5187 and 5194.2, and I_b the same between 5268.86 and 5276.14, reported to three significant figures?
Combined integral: 201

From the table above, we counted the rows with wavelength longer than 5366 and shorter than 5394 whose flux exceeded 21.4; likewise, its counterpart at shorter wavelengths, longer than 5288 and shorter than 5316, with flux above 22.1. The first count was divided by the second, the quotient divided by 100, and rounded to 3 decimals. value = 0.012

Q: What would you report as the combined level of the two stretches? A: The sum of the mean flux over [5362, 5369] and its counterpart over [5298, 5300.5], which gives 49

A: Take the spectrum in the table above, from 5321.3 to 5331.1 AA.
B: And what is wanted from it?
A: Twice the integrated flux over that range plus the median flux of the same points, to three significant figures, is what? 471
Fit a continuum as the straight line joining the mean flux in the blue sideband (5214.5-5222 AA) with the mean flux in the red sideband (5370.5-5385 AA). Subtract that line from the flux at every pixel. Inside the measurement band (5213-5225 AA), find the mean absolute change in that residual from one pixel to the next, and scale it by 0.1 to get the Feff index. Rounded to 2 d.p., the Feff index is 0.25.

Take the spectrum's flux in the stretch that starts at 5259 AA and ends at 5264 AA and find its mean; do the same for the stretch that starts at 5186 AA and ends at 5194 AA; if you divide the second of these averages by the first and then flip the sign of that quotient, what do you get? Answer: -0.57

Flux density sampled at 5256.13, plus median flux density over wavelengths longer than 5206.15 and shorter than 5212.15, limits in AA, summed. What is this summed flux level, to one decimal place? 32.4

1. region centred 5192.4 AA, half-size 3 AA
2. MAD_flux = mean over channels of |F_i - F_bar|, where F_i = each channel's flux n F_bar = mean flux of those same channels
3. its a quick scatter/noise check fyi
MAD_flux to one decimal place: 2.3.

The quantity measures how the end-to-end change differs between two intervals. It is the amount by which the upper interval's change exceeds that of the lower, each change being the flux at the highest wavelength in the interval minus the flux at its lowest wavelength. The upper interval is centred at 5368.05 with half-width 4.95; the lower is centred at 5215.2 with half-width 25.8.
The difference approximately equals -15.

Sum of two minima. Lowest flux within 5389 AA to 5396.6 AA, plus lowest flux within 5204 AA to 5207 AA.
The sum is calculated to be 37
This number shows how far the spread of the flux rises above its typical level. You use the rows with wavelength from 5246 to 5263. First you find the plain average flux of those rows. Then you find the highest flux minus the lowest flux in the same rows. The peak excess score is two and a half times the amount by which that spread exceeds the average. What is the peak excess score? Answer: -35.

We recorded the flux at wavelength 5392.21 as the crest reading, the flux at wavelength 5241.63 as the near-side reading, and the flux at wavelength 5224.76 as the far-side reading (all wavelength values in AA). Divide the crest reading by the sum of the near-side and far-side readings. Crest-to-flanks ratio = 0.51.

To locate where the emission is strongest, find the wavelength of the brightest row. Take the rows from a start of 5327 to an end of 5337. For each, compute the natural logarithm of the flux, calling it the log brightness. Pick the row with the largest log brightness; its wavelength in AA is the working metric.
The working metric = 5329.26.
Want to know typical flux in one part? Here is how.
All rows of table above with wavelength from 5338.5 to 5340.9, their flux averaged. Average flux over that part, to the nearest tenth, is 22.9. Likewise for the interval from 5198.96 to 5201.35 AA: 16.9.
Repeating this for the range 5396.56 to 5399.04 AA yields 22.6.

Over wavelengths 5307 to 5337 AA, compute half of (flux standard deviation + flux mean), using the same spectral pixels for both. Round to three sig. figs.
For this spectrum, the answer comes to 13.1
